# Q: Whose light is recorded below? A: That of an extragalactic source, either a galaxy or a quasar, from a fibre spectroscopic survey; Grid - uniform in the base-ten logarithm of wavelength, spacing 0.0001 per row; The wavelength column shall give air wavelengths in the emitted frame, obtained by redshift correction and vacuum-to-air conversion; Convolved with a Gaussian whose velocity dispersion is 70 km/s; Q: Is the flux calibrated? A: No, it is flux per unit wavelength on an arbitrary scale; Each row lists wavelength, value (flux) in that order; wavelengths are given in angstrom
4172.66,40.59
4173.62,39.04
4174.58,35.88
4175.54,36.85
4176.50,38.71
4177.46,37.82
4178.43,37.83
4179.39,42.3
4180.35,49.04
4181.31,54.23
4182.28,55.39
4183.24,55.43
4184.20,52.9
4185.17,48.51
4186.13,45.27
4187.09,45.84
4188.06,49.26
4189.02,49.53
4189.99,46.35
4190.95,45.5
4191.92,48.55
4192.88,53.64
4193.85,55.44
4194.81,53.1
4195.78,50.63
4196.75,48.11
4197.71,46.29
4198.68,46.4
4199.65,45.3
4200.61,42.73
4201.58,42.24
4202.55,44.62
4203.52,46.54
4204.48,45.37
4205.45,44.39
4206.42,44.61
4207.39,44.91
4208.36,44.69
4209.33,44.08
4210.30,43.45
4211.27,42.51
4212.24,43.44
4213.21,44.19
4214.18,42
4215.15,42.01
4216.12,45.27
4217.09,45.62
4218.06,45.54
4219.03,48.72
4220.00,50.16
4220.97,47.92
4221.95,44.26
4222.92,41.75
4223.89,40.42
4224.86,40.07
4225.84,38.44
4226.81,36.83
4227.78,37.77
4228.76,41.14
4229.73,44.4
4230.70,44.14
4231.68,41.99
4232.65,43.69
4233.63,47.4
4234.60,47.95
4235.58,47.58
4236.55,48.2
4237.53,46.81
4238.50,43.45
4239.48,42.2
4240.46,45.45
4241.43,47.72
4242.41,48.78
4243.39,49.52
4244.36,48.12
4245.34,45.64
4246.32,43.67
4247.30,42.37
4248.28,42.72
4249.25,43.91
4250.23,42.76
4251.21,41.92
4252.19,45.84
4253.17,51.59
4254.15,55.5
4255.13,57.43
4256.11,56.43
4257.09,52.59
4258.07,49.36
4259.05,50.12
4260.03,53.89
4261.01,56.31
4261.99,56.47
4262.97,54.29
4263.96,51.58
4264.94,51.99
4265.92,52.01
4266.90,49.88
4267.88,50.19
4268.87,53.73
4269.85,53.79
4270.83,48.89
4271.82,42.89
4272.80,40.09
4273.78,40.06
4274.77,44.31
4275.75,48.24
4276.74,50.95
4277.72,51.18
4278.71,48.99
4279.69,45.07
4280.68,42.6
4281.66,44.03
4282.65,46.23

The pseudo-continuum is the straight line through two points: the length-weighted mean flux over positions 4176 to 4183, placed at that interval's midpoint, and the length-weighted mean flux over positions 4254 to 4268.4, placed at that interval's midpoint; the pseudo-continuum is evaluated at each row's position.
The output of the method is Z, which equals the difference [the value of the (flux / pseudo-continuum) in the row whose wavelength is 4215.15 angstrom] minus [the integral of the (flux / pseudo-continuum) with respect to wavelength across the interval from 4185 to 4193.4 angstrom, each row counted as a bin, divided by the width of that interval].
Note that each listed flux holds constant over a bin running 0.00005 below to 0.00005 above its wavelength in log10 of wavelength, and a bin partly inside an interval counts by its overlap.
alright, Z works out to -0.18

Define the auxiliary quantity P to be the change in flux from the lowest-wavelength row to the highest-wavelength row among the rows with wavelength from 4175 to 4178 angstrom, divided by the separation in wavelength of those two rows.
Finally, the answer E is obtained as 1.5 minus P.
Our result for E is 1.0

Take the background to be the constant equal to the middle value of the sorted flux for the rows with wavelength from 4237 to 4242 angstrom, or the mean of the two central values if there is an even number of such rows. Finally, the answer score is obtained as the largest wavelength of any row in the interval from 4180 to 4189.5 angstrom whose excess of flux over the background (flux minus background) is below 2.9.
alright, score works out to 4187.09 angstrom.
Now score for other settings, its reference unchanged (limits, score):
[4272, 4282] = 4281.66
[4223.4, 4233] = 4232.65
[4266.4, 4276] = 4275.75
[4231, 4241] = 4240.46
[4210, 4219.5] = 4218.06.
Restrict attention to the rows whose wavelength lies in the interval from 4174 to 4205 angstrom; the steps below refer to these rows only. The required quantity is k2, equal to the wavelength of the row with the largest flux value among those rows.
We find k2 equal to 4193.85 angstrom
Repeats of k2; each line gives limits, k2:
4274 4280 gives 4277.72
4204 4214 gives 4204.48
